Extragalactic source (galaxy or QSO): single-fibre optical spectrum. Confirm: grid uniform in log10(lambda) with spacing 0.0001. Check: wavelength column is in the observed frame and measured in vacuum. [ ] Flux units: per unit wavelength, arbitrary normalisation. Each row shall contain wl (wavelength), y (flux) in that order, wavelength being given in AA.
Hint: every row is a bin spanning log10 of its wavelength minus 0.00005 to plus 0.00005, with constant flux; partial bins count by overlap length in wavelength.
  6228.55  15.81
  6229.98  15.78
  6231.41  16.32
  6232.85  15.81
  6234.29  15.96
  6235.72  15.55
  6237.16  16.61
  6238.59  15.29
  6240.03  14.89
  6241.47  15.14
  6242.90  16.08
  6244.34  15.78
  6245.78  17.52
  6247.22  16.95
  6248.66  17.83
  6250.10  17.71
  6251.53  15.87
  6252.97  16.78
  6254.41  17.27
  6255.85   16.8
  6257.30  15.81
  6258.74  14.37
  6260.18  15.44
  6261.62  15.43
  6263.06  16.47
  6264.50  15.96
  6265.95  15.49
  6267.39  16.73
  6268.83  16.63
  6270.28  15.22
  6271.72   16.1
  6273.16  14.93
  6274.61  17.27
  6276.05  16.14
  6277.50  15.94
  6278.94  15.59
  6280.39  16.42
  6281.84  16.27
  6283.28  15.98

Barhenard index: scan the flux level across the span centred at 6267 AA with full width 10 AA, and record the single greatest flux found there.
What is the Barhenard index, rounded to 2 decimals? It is 16.73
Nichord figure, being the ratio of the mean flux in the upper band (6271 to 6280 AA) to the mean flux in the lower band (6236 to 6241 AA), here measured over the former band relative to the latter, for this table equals 1.03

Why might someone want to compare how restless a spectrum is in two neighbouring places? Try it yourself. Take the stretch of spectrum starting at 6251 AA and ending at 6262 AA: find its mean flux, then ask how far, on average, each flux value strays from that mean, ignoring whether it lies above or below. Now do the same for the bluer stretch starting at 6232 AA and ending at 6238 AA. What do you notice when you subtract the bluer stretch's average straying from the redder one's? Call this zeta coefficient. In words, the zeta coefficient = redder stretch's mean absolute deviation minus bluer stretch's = 0.42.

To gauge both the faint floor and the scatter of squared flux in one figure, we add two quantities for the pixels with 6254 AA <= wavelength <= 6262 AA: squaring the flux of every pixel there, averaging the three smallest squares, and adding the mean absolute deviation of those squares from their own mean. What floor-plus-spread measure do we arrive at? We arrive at 253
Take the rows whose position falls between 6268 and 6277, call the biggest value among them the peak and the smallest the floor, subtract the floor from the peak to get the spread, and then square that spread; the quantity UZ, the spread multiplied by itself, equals 5.5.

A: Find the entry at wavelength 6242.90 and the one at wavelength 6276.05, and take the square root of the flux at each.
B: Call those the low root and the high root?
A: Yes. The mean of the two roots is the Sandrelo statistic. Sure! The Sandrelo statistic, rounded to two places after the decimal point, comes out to 4.01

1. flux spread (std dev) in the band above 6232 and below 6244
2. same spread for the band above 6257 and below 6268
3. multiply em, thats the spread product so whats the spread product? 0.4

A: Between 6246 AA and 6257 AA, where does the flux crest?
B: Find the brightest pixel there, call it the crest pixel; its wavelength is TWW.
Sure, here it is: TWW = 6248.66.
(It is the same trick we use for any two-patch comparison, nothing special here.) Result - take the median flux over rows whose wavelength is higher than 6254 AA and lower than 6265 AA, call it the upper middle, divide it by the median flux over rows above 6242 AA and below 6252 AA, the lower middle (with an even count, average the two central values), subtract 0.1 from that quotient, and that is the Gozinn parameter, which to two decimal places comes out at 0.84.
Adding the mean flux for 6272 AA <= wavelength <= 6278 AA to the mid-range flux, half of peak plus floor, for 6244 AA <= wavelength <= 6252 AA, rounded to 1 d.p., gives 32.9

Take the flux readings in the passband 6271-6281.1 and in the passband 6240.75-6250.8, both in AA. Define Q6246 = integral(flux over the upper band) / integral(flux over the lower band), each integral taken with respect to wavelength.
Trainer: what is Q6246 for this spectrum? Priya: 0.97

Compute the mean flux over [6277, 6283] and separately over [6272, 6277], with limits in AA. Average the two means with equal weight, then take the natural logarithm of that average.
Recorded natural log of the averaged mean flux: 2.778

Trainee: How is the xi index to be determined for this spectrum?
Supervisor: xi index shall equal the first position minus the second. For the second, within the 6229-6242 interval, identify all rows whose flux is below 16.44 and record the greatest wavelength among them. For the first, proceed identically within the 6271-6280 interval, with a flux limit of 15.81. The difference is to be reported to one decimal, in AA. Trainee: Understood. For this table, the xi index 37.5 AA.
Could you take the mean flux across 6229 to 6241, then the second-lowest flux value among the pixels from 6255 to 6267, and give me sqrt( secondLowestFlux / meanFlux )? 0.989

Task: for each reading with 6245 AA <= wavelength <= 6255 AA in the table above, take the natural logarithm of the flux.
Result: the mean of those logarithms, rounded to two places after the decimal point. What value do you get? 2.84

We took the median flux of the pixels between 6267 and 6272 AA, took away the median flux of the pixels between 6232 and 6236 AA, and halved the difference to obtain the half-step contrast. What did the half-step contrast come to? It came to 0.28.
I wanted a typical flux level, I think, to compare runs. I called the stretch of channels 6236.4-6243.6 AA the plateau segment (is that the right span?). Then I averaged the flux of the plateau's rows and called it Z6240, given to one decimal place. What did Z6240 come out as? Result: 15.6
